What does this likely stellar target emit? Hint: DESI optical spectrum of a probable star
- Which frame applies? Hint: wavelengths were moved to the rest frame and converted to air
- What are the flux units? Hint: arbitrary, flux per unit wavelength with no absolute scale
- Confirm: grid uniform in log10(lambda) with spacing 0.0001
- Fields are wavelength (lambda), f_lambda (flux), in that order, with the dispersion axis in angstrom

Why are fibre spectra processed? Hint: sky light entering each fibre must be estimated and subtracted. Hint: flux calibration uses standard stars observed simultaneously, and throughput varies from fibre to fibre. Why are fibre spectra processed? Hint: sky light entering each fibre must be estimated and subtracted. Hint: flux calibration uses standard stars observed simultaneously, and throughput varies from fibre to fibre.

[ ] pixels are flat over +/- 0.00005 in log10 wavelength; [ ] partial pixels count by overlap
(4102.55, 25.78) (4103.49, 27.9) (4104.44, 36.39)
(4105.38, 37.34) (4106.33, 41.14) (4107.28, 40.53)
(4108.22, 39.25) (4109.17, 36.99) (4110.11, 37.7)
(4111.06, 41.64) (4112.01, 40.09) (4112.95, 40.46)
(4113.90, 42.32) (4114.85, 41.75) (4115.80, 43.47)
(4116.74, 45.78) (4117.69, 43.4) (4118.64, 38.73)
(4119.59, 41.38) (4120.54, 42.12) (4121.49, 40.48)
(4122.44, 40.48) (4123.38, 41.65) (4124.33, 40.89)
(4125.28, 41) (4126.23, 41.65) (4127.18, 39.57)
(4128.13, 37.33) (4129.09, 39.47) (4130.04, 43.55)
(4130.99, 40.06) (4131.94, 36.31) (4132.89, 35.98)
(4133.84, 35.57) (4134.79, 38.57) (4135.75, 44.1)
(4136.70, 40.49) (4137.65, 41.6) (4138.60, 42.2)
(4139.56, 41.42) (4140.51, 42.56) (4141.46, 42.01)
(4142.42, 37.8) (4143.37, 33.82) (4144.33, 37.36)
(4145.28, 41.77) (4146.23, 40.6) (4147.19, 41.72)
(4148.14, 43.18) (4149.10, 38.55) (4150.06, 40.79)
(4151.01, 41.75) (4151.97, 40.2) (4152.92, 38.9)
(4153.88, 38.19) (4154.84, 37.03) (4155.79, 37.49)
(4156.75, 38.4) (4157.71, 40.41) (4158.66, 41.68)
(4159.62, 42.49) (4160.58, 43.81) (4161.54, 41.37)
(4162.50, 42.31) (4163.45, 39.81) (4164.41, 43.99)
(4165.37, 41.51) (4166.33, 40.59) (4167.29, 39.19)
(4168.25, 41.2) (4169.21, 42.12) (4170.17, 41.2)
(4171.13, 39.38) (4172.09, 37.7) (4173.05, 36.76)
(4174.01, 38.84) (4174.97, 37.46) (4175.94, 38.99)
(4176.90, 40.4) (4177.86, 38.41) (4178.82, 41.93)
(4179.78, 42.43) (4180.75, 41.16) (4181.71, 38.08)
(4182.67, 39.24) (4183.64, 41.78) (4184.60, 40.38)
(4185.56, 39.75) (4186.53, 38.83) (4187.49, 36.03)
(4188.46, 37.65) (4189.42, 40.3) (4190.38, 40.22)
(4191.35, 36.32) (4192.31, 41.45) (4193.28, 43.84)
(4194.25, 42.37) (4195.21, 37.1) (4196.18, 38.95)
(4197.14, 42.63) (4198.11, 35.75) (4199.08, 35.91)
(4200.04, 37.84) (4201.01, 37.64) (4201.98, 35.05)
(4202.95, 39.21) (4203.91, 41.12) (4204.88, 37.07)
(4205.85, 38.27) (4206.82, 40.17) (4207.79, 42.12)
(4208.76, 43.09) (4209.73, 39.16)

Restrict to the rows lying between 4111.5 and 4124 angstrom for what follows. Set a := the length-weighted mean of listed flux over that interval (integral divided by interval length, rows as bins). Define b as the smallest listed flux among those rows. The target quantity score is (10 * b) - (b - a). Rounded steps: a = 41.7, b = 38.73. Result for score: 390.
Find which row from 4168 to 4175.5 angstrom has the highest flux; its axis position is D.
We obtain 4169.21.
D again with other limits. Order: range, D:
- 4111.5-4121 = 4116.74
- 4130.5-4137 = 4135.75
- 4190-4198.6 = 4193.28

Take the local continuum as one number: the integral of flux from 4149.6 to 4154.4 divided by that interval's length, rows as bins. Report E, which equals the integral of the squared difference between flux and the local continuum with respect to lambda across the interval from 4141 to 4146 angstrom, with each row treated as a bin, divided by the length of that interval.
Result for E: 10.8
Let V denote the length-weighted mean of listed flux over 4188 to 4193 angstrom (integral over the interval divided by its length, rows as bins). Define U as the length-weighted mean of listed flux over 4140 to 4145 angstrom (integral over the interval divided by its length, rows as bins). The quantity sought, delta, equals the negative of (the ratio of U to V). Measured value -0.99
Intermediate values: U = 38.9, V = 39.4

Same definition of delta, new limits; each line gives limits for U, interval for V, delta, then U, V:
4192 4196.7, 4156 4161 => -0.99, 40.7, 41.1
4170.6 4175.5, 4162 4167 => -0.91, 38.0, 41.6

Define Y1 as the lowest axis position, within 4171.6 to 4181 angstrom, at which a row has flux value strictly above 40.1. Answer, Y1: 4176.90 angstrom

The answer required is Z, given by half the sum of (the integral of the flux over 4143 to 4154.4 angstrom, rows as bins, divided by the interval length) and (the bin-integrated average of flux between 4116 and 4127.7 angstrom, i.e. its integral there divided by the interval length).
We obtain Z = 40.6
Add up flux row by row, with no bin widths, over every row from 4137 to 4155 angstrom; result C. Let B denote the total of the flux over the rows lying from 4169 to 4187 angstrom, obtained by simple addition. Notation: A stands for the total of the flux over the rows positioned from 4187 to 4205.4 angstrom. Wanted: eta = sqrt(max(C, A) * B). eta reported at 758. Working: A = 736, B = 755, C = 761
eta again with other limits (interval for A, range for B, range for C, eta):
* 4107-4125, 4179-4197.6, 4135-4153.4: 769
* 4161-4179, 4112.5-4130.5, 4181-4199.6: 774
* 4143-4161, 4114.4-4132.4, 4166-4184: 769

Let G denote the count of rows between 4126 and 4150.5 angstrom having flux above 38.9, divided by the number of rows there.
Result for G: 0.65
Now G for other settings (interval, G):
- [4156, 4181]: 0.77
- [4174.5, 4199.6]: 0.62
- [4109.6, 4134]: 0.77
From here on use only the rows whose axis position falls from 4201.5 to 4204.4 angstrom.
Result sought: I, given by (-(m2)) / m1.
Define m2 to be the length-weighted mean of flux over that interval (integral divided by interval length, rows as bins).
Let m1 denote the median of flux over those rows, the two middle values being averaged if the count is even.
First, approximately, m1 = 39.2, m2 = 38.5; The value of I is -0.982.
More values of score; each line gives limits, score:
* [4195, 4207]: 354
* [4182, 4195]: 364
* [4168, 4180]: 371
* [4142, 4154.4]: 344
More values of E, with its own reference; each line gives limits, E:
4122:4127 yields 1.5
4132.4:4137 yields 11.3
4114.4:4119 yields 13.0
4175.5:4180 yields 2.5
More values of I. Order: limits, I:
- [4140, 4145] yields -1.028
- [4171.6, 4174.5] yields -1.003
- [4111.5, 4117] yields -1.004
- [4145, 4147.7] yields -0.993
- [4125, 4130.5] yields -1.001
